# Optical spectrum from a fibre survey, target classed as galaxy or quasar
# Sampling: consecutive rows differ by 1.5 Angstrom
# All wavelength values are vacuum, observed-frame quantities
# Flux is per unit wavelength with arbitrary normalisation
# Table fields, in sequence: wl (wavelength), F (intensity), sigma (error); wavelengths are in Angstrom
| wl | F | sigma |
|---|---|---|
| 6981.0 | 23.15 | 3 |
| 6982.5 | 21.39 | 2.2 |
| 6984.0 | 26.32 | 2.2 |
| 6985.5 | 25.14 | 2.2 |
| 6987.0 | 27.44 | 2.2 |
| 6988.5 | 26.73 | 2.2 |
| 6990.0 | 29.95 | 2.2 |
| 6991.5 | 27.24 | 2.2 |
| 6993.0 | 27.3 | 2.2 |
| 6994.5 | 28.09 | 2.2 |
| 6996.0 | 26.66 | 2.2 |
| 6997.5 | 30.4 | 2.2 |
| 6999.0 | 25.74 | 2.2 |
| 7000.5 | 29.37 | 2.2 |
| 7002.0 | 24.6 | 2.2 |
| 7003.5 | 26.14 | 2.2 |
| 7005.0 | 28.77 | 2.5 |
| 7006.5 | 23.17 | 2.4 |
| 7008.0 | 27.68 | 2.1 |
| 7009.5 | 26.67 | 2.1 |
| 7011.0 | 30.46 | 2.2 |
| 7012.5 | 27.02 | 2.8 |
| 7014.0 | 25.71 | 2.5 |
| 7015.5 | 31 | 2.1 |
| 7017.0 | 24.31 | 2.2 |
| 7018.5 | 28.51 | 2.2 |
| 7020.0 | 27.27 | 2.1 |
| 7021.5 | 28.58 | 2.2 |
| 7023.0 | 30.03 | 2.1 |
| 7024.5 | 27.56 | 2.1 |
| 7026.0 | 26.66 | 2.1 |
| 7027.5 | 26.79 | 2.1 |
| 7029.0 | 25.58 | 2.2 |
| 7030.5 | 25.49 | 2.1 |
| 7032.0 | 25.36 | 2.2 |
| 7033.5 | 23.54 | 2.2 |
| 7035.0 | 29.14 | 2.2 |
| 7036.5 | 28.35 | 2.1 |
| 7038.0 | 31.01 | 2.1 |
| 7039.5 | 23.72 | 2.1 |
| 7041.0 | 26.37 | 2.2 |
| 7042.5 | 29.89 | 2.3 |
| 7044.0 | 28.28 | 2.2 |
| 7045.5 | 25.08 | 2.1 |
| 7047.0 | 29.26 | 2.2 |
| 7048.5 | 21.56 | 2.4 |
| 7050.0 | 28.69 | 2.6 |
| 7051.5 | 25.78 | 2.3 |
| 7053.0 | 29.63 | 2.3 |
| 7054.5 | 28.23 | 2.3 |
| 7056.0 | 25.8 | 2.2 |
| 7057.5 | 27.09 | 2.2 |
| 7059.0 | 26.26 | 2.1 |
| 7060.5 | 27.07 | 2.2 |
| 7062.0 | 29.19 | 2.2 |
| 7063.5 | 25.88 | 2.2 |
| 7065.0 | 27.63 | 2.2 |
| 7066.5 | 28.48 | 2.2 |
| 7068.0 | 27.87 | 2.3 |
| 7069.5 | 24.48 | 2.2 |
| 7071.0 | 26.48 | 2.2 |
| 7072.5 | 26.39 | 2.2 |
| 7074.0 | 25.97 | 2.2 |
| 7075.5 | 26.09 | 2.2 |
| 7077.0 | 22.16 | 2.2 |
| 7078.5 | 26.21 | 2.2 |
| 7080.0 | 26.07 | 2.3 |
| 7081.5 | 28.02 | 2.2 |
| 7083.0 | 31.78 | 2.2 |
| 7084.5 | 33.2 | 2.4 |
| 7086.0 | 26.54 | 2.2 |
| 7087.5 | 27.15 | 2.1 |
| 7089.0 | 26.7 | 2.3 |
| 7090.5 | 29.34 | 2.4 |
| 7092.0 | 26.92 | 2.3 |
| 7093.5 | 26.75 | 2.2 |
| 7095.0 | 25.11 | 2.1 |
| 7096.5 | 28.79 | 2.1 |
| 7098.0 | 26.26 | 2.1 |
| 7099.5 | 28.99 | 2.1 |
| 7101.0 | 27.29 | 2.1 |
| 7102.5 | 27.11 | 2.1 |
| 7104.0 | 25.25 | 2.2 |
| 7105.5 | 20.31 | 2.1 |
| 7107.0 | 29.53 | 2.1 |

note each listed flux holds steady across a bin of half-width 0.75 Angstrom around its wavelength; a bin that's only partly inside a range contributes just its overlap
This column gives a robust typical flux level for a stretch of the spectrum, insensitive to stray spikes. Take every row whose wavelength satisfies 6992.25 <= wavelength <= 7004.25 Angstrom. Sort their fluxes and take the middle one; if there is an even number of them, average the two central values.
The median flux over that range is 27.0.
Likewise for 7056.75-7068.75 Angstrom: 27.4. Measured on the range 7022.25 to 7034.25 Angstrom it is 26.1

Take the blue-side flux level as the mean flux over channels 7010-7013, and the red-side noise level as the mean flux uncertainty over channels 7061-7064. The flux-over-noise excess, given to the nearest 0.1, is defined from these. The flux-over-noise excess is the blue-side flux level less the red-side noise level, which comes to 26.5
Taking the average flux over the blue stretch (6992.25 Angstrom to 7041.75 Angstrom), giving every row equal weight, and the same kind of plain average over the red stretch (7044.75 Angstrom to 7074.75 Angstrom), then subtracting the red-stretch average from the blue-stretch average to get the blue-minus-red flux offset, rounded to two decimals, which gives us 0.34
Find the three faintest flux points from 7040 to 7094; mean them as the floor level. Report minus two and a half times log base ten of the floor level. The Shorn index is -3.392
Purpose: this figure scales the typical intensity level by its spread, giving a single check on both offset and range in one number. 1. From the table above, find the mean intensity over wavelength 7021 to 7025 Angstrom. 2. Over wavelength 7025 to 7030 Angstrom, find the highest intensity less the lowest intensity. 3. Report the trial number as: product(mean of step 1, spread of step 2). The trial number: 35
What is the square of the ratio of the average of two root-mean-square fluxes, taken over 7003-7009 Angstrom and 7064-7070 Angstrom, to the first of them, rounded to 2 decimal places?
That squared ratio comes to 1.02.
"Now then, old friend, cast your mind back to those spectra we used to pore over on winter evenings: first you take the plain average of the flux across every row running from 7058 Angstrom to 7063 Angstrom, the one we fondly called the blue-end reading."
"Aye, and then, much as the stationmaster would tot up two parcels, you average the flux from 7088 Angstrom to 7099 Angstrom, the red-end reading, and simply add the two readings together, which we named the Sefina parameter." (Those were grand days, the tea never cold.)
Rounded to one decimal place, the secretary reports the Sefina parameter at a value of 54.6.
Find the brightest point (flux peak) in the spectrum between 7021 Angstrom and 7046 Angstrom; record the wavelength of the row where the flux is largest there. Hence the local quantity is 7038.0 Angstrom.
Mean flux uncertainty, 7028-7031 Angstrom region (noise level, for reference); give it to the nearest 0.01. 2.15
